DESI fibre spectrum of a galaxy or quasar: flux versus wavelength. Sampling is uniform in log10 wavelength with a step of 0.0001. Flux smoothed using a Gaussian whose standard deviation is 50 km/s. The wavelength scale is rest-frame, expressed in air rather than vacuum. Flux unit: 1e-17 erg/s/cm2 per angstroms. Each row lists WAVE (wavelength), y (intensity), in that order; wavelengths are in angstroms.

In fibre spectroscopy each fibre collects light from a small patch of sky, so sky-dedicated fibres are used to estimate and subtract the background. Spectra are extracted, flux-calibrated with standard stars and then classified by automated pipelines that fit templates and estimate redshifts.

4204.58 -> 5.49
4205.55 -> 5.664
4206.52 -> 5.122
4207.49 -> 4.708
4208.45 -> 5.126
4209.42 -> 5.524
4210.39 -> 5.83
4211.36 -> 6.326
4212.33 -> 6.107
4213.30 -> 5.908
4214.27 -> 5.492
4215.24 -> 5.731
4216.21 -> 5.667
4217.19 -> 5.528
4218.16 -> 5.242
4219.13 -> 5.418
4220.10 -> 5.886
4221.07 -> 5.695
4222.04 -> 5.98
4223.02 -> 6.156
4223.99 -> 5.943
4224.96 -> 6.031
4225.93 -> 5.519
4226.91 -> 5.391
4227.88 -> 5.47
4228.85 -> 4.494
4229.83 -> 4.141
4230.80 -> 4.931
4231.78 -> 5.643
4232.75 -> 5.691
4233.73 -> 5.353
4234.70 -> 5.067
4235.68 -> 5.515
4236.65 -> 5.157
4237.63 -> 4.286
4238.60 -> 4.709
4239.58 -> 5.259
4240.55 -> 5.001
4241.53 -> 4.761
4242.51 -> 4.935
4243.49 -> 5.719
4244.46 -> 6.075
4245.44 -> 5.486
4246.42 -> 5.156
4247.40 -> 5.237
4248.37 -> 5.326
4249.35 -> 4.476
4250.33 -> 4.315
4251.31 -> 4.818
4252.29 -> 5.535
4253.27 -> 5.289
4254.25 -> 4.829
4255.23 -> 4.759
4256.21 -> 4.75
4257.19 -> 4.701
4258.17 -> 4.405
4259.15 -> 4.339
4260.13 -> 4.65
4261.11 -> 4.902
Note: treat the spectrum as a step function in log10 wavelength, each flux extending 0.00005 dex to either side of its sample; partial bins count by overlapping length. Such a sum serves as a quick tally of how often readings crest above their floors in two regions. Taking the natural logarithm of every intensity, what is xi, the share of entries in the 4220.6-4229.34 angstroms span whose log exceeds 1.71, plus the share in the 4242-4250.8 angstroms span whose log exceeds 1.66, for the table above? 1.0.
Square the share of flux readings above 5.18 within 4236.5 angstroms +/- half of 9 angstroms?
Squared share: 0.2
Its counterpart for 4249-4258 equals 0.0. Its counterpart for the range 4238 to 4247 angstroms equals 0.2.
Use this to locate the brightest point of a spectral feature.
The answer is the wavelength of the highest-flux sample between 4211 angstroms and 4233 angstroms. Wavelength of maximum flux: 4211.36 angstroms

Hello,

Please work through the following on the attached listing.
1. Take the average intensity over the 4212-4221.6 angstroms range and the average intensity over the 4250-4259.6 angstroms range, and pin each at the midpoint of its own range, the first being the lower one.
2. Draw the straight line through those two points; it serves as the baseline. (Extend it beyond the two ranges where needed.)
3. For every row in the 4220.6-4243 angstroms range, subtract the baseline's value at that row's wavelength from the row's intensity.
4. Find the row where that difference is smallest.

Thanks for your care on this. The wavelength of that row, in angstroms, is 4229.83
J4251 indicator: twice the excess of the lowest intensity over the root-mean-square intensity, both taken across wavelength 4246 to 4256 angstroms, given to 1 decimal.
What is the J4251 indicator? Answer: -1.3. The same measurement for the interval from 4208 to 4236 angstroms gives -2.8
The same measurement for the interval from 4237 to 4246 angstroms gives -1.8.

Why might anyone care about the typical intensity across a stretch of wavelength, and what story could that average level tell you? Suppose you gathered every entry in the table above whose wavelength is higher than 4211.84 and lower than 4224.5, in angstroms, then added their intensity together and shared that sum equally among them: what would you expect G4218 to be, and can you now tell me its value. 5.75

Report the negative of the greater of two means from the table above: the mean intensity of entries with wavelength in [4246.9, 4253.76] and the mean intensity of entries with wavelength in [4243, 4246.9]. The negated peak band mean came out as -5.61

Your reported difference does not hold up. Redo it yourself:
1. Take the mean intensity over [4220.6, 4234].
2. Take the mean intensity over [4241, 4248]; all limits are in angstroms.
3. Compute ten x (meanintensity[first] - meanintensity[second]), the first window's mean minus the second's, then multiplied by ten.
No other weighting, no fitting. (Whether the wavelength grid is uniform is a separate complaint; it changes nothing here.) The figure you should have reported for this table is 1.2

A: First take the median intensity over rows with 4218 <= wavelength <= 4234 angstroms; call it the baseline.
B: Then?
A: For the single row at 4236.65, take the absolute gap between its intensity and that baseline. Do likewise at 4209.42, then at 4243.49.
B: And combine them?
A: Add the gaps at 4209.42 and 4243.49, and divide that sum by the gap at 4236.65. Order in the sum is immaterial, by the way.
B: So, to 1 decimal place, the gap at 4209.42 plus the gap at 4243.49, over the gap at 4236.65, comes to 0.6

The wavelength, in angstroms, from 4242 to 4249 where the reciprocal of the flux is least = 4244.46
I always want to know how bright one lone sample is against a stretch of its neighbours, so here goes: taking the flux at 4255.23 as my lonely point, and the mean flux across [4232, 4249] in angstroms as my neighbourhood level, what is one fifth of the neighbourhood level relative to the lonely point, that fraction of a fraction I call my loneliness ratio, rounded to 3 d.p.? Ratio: 0.219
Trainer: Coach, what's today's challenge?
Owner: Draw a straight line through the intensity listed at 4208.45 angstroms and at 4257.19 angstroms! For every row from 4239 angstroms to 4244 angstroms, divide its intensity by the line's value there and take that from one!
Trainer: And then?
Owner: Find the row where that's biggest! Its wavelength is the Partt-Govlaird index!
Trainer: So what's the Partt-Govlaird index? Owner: 4241.53 angstroms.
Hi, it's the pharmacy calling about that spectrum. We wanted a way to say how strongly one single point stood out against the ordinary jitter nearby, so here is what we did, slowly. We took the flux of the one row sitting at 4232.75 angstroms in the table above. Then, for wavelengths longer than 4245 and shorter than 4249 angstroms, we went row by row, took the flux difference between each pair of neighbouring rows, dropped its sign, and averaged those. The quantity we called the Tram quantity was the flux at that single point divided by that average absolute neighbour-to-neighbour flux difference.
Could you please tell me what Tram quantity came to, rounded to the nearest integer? 34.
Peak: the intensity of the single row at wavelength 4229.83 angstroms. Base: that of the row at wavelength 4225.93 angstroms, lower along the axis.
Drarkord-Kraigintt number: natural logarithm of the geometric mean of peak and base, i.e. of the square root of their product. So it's 1.56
